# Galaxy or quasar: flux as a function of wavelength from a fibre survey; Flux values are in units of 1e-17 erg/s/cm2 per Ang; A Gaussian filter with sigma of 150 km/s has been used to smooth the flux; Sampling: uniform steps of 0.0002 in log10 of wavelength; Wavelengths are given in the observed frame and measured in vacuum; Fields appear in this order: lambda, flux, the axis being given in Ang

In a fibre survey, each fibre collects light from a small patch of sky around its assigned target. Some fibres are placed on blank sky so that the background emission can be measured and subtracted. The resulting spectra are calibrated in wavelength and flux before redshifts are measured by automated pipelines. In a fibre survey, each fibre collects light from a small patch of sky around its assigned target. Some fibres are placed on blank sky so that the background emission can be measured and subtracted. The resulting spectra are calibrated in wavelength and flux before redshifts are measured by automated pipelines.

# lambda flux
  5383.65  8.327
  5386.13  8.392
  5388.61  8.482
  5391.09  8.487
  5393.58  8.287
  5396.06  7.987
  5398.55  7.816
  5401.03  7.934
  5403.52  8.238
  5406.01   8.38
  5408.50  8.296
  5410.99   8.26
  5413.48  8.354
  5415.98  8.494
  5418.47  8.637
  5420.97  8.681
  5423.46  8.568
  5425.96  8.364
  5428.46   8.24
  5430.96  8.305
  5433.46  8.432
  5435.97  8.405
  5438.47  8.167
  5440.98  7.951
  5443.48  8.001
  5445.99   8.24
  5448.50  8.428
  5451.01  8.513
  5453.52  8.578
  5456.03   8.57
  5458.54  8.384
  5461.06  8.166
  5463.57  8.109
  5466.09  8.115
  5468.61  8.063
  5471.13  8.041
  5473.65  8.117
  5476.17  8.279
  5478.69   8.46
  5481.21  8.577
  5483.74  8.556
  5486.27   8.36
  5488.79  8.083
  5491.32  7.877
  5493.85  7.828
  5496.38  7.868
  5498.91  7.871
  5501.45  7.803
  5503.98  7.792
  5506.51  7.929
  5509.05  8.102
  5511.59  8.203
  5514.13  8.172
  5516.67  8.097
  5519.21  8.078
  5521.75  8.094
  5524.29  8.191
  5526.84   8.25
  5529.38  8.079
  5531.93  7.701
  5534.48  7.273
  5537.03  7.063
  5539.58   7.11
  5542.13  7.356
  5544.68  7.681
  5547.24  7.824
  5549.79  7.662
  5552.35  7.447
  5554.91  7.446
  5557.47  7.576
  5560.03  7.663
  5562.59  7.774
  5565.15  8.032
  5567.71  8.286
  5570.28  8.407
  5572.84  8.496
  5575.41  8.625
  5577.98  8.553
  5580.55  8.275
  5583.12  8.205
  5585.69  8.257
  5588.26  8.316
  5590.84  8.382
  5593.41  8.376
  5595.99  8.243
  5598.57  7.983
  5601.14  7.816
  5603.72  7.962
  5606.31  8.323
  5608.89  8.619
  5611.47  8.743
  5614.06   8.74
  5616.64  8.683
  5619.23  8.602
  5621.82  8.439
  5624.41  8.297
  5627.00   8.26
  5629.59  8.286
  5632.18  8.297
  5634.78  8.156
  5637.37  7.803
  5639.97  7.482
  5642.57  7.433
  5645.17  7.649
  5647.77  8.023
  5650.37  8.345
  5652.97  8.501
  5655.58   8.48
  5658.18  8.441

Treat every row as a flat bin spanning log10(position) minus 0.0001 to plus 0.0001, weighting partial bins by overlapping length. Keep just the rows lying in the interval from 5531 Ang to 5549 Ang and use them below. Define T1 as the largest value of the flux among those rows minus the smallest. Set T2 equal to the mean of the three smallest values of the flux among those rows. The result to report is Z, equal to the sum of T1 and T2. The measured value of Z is 7.91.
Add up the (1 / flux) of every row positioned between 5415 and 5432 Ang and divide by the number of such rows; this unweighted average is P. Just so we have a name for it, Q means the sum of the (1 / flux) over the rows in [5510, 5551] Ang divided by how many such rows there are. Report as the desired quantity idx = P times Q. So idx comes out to 0.0152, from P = 0.118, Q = 0.129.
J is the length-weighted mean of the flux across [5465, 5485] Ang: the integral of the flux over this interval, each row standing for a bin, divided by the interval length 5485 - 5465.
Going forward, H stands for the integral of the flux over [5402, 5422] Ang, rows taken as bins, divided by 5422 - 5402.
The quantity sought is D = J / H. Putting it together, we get 0.98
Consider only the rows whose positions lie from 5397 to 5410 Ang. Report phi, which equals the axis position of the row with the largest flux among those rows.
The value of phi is 5406.01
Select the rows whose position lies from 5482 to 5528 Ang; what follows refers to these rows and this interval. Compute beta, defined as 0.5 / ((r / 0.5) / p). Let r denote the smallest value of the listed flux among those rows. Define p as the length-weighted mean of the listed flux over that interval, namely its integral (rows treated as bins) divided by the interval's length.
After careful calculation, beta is 0.259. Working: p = 8.07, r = 7.792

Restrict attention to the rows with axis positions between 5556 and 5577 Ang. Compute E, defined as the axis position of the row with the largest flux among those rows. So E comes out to 5575.41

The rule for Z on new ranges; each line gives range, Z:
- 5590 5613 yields 8.85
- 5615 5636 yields 8.76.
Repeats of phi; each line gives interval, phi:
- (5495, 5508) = 5506.51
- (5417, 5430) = 5420.97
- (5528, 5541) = 5529.38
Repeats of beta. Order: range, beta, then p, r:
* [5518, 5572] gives 0.275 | 7.77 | 7.063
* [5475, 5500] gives 0.261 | 8.18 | 7.828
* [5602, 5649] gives 0.276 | 8.21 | 7.433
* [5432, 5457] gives 0.262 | 8.33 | 7.951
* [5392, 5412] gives 0.261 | 8.15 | 7.816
